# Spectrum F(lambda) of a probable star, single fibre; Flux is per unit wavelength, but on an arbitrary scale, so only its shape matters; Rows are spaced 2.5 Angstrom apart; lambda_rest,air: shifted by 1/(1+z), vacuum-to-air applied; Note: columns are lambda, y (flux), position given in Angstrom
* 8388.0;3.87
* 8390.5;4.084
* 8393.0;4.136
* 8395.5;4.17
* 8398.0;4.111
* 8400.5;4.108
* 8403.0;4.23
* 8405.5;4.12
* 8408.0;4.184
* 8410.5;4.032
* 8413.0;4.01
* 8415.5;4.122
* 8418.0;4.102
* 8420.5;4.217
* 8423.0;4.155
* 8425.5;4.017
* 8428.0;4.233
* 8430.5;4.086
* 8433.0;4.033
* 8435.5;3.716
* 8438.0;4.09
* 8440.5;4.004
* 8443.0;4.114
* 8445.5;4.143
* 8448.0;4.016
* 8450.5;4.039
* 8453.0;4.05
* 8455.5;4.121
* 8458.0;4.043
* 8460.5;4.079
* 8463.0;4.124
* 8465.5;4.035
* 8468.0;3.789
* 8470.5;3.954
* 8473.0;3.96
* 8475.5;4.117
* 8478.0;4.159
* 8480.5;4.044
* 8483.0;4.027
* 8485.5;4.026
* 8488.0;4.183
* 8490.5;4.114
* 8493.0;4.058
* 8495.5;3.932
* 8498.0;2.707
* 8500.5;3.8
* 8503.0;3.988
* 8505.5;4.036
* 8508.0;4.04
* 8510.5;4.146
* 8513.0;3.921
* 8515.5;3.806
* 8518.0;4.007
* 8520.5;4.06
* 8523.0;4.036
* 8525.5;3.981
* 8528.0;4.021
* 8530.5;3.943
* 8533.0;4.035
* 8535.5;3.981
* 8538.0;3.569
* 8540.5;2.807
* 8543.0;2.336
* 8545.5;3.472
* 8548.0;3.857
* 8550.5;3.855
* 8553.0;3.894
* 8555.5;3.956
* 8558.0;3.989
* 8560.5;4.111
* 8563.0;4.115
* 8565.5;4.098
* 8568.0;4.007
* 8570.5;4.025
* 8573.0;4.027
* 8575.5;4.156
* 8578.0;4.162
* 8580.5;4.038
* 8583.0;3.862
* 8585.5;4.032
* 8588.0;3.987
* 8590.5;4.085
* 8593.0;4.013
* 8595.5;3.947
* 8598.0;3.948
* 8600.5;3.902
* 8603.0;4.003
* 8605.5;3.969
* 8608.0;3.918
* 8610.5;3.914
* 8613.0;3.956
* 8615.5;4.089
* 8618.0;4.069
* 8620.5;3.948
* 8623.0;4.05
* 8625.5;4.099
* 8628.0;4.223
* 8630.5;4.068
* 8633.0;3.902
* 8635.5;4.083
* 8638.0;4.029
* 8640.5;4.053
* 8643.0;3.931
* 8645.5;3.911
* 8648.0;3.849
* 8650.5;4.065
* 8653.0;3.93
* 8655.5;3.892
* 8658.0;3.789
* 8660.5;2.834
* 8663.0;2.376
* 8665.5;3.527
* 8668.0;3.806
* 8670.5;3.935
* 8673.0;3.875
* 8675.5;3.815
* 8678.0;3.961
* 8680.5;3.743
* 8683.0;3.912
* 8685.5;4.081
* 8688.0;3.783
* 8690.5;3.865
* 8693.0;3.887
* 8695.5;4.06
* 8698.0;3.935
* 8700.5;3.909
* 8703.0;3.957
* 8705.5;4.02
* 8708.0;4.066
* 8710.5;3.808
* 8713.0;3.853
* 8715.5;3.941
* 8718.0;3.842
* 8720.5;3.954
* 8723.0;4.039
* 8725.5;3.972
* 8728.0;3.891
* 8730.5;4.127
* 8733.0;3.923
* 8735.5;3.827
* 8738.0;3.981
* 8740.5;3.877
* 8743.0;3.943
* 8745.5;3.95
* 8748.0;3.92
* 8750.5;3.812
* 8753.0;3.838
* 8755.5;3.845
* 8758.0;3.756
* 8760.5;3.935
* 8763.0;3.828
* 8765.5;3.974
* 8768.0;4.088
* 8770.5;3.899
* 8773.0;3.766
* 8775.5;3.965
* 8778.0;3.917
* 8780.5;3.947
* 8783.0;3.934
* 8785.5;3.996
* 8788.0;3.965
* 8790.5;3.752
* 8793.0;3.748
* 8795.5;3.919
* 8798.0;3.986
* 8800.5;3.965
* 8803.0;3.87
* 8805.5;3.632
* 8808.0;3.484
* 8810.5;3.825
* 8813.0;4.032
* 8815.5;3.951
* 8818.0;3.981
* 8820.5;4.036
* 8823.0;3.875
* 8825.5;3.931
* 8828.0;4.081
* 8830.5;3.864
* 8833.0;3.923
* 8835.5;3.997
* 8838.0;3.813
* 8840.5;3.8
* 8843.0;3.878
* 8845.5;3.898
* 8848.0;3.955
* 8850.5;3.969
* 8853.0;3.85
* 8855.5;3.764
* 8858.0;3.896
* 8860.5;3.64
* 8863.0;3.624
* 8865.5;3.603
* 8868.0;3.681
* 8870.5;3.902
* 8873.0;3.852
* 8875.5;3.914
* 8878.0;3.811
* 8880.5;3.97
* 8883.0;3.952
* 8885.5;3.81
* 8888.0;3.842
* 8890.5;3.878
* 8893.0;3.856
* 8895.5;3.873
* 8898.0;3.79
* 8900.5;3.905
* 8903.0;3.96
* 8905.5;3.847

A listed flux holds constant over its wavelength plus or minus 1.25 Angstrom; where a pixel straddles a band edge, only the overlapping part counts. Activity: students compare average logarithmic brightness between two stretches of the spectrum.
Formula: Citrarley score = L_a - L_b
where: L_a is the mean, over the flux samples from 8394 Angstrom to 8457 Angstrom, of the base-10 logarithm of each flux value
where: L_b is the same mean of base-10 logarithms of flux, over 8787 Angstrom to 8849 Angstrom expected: 0.02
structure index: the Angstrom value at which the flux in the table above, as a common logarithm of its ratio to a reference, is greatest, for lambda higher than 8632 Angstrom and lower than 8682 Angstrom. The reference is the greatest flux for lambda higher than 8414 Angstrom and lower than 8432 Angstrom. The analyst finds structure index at 8635.5 Angstrom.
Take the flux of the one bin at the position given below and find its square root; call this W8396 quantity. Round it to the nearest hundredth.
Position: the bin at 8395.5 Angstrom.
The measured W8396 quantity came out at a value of 2.04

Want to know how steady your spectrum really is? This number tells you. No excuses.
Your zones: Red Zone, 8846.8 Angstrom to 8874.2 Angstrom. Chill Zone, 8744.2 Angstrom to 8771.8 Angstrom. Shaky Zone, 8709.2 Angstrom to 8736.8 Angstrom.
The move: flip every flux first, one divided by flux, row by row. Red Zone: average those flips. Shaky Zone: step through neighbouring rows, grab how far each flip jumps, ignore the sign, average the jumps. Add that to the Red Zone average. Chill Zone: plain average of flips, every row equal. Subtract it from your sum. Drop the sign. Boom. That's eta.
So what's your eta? 0.014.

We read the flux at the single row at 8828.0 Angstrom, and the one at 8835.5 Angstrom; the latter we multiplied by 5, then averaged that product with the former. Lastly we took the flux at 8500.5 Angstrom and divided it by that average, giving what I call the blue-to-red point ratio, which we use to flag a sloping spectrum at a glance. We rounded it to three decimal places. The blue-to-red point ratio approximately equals 0.316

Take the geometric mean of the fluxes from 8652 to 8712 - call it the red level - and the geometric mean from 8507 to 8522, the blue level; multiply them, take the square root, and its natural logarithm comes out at 1.35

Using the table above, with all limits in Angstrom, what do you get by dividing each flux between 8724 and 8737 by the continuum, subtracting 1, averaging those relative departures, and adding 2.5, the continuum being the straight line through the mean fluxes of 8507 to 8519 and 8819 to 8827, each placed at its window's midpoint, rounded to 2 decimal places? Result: 2.50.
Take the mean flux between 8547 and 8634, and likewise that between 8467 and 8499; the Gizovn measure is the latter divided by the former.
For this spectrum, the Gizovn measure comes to 0.98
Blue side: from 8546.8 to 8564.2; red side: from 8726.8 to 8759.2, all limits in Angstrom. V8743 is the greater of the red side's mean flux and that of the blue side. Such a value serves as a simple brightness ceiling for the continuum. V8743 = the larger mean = 3.97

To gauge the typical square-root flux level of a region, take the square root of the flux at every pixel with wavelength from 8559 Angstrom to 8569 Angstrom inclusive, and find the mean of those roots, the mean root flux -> 2.02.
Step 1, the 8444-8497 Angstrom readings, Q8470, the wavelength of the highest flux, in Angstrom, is 8488.0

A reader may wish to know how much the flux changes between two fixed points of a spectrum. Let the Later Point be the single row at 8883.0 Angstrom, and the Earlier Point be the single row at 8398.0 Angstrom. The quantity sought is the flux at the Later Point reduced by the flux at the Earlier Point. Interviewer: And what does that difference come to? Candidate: -0.16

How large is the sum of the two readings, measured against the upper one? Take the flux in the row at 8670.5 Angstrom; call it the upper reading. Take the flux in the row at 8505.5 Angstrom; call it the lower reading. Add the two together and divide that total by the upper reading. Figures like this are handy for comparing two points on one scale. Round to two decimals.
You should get 2.03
